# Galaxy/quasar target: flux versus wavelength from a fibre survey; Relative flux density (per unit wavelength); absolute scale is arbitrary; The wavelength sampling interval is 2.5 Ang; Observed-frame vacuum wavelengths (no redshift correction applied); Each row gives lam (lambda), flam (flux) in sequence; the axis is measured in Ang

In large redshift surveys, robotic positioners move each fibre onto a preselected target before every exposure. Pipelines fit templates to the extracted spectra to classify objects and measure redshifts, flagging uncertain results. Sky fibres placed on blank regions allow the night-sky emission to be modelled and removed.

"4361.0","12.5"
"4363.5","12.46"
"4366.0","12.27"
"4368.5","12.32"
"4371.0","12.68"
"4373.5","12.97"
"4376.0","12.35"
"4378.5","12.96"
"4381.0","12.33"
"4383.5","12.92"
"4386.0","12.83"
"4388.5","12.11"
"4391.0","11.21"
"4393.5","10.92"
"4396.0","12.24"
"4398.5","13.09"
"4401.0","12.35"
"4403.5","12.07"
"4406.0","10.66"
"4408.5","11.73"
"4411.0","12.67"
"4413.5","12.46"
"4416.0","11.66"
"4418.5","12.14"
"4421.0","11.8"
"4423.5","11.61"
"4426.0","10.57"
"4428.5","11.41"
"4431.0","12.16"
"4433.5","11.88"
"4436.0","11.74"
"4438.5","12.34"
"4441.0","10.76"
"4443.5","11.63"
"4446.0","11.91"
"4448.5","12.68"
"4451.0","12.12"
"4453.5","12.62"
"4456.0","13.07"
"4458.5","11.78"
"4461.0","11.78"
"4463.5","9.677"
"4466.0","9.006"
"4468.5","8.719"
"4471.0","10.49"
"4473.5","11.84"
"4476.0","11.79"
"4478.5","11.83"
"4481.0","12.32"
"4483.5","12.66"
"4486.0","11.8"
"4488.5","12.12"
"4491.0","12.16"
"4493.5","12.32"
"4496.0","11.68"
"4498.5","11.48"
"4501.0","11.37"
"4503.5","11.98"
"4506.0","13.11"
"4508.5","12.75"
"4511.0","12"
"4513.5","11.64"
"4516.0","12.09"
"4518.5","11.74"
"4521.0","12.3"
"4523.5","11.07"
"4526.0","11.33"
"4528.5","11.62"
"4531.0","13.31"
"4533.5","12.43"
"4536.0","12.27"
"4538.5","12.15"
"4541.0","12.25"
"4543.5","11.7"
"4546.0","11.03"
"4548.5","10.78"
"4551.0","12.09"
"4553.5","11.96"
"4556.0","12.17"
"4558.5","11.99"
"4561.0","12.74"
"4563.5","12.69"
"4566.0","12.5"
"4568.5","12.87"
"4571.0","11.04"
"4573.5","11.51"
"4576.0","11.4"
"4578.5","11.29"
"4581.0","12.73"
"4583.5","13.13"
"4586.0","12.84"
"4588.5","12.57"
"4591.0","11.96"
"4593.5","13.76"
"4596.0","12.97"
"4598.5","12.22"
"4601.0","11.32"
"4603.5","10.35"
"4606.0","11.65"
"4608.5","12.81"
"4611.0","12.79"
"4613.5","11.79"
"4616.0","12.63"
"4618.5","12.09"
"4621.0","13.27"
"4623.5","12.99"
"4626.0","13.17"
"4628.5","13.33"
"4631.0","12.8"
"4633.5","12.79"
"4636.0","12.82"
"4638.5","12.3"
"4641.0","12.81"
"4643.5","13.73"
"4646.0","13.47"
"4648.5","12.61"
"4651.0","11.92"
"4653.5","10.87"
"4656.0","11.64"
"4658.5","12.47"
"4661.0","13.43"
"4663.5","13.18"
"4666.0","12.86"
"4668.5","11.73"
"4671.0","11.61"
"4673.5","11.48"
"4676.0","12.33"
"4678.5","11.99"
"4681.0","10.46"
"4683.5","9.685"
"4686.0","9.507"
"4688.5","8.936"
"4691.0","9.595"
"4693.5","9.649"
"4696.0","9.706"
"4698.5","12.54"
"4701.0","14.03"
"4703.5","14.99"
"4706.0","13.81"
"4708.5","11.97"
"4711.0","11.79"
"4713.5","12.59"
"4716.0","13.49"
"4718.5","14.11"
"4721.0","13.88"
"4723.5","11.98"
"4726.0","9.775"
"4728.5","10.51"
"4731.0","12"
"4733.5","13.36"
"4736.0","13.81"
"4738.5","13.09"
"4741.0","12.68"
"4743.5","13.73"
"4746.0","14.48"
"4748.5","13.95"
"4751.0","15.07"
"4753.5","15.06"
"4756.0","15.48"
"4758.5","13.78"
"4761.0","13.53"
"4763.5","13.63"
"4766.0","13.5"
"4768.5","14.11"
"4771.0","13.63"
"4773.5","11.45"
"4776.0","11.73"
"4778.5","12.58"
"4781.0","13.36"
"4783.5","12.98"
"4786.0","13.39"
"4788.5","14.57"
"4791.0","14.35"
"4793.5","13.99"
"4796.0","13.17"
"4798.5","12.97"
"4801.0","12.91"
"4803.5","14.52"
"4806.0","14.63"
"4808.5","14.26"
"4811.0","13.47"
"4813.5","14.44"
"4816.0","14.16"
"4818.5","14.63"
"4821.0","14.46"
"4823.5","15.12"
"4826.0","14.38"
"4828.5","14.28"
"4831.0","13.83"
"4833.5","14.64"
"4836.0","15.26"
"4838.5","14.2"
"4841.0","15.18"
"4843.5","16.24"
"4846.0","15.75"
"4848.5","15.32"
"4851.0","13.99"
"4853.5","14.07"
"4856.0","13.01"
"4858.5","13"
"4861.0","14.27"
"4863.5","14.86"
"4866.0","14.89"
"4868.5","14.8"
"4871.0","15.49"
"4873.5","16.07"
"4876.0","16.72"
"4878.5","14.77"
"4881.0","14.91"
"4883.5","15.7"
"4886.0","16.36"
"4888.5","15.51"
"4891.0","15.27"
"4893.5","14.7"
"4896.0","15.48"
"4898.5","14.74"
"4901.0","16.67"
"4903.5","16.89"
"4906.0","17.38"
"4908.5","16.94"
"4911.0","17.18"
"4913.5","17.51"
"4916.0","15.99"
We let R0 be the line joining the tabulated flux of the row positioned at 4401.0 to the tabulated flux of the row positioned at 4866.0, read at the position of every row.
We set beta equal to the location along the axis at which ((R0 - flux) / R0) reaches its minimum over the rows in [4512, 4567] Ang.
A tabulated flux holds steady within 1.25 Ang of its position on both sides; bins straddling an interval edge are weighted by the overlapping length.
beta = 4531.0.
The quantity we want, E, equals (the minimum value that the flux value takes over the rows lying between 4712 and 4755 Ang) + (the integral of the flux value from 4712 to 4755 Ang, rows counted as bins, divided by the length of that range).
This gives 22.9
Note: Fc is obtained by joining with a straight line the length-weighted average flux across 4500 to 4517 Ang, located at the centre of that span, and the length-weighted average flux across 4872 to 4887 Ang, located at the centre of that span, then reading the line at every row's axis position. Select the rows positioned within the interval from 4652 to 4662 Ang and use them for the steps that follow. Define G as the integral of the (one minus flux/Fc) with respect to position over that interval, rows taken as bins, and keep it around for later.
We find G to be 1.12 Ang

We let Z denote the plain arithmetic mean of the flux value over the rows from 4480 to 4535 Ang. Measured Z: 12.1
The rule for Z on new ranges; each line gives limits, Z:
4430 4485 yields 11.6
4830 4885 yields 14.9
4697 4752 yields 13.1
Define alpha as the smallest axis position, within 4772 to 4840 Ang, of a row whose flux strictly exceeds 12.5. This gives 4778.5 Ang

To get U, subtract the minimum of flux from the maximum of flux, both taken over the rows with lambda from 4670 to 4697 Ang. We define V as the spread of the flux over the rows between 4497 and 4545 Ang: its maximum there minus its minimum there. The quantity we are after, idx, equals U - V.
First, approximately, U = 3.39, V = 2.2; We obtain 1.2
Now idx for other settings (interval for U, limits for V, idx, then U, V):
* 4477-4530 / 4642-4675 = -0.8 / 2.04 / 2.9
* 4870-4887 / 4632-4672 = -0.9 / 1.95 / 2.9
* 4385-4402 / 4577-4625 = -1.2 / 2.17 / 3.4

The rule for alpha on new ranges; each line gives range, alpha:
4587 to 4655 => 4588.5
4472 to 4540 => 4483.5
